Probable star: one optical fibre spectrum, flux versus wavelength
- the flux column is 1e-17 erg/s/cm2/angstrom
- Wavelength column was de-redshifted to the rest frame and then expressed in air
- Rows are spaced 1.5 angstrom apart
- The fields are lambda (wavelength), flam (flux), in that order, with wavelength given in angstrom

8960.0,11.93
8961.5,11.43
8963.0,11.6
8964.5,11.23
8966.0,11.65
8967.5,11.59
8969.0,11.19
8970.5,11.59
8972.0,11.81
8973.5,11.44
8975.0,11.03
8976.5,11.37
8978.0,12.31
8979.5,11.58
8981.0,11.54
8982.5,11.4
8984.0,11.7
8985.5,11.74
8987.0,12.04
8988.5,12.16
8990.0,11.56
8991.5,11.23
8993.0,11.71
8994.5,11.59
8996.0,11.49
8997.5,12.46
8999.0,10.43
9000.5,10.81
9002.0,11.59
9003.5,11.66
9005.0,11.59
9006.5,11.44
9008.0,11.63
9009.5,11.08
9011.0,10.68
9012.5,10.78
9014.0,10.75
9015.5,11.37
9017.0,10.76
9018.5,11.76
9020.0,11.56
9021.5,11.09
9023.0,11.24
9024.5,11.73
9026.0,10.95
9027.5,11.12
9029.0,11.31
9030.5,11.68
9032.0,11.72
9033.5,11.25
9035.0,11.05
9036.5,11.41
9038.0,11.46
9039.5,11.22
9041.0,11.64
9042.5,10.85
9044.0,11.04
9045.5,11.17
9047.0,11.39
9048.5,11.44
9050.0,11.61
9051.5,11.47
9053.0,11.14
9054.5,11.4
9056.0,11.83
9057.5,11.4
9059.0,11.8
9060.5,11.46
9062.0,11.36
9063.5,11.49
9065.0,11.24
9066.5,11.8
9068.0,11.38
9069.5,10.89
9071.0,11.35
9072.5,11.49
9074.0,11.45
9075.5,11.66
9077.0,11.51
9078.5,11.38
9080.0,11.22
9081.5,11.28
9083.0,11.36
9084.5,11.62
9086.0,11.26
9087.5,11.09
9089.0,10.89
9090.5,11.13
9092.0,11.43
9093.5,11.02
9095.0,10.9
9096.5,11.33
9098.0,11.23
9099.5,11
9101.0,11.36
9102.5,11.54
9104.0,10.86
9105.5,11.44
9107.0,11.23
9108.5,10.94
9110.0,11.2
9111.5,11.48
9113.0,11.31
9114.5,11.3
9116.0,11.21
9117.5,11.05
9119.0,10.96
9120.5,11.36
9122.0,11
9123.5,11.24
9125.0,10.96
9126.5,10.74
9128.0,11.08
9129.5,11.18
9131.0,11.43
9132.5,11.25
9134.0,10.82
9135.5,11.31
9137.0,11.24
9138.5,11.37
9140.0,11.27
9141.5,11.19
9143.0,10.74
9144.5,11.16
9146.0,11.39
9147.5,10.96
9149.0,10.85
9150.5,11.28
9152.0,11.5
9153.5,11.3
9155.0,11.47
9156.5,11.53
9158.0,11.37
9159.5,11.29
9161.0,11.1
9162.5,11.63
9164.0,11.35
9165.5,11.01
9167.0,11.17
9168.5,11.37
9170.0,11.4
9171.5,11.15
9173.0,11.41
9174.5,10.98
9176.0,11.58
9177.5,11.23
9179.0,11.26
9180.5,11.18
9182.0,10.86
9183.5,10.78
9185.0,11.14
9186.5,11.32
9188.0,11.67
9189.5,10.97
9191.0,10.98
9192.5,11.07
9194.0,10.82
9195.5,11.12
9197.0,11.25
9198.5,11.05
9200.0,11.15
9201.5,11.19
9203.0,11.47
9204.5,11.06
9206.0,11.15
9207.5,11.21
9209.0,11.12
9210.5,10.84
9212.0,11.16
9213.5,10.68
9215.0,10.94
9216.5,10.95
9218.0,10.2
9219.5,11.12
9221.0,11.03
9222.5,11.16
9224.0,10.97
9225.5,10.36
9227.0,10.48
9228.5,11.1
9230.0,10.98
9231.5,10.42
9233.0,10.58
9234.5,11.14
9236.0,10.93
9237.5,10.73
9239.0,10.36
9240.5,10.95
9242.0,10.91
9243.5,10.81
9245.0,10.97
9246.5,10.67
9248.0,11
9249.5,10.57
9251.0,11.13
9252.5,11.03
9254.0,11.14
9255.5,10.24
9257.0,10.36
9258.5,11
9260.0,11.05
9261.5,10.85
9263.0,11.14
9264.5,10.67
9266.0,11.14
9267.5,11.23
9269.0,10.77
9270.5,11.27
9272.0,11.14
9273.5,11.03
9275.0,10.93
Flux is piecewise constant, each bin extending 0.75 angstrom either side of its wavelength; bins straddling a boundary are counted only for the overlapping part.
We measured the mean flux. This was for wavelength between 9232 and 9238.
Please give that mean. 10.8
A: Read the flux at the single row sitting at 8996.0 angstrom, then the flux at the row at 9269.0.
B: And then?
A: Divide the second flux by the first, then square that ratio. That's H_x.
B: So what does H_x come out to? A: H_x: 0.88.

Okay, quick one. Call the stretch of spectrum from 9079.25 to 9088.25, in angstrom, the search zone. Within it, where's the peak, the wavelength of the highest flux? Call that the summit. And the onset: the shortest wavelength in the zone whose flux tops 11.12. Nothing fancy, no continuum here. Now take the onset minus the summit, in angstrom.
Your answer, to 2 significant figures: -4.5 angstrom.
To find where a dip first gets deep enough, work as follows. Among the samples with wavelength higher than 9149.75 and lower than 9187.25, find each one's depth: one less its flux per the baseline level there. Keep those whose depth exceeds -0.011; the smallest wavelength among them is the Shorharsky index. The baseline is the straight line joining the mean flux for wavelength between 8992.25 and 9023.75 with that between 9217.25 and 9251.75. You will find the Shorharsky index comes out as 9165.5 angstrom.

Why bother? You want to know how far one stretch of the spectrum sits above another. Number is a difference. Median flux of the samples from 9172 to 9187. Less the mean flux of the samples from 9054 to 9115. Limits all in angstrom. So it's -0.12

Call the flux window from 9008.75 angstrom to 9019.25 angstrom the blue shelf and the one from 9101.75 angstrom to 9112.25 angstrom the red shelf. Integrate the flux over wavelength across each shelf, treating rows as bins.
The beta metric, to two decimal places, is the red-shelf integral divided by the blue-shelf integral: 1.02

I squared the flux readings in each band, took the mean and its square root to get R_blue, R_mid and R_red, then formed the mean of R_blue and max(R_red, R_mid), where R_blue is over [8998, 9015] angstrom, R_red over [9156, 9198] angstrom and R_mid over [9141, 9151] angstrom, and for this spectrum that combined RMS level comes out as 11.2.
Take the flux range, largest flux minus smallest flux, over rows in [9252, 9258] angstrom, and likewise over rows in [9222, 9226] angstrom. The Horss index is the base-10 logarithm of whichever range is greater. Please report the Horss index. -0.05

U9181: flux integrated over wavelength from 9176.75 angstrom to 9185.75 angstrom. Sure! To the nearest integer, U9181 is 100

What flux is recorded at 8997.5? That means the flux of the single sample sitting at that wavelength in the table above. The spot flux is 12.46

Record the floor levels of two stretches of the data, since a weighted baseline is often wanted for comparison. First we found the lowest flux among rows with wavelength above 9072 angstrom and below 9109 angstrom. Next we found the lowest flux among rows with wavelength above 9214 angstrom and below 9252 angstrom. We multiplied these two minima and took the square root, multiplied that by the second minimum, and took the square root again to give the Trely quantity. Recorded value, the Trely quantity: 10.4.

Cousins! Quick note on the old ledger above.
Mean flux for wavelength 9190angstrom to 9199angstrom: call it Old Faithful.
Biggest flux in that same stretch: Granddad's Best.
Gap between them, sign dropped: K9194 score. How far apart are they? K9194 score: 0.20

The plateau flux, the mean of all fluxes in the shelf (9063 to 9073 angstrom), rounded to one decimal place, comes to 11.4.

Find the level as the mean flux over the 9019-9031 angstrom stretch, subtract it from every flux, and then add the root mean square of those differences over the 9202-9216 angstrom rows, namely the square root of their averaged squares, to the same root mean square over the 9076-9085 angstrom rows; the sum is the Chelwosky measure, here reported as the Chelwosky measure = 0.49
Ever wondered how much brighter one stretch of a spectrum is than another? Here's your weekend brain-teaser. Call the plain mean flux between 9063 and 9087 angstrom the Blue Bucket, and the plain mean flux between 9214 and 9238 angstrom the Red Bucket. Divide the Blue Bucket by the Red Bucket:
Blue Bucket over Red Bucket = 1.05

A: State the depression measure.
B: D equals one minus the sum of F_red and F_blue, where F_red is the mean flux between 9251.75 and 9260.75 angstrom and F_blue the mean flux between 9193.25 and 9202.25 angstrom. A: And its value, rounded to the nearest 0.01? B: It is -20.90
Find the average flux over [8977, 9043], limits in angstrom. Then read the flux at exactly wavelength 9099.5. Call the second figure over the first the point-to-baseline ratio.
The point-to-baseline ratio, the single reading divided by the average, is 0.96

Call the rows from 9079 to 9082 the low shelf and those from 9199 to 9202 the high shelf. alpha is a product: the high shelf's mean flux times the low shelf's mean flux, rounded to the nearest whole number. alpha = 126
